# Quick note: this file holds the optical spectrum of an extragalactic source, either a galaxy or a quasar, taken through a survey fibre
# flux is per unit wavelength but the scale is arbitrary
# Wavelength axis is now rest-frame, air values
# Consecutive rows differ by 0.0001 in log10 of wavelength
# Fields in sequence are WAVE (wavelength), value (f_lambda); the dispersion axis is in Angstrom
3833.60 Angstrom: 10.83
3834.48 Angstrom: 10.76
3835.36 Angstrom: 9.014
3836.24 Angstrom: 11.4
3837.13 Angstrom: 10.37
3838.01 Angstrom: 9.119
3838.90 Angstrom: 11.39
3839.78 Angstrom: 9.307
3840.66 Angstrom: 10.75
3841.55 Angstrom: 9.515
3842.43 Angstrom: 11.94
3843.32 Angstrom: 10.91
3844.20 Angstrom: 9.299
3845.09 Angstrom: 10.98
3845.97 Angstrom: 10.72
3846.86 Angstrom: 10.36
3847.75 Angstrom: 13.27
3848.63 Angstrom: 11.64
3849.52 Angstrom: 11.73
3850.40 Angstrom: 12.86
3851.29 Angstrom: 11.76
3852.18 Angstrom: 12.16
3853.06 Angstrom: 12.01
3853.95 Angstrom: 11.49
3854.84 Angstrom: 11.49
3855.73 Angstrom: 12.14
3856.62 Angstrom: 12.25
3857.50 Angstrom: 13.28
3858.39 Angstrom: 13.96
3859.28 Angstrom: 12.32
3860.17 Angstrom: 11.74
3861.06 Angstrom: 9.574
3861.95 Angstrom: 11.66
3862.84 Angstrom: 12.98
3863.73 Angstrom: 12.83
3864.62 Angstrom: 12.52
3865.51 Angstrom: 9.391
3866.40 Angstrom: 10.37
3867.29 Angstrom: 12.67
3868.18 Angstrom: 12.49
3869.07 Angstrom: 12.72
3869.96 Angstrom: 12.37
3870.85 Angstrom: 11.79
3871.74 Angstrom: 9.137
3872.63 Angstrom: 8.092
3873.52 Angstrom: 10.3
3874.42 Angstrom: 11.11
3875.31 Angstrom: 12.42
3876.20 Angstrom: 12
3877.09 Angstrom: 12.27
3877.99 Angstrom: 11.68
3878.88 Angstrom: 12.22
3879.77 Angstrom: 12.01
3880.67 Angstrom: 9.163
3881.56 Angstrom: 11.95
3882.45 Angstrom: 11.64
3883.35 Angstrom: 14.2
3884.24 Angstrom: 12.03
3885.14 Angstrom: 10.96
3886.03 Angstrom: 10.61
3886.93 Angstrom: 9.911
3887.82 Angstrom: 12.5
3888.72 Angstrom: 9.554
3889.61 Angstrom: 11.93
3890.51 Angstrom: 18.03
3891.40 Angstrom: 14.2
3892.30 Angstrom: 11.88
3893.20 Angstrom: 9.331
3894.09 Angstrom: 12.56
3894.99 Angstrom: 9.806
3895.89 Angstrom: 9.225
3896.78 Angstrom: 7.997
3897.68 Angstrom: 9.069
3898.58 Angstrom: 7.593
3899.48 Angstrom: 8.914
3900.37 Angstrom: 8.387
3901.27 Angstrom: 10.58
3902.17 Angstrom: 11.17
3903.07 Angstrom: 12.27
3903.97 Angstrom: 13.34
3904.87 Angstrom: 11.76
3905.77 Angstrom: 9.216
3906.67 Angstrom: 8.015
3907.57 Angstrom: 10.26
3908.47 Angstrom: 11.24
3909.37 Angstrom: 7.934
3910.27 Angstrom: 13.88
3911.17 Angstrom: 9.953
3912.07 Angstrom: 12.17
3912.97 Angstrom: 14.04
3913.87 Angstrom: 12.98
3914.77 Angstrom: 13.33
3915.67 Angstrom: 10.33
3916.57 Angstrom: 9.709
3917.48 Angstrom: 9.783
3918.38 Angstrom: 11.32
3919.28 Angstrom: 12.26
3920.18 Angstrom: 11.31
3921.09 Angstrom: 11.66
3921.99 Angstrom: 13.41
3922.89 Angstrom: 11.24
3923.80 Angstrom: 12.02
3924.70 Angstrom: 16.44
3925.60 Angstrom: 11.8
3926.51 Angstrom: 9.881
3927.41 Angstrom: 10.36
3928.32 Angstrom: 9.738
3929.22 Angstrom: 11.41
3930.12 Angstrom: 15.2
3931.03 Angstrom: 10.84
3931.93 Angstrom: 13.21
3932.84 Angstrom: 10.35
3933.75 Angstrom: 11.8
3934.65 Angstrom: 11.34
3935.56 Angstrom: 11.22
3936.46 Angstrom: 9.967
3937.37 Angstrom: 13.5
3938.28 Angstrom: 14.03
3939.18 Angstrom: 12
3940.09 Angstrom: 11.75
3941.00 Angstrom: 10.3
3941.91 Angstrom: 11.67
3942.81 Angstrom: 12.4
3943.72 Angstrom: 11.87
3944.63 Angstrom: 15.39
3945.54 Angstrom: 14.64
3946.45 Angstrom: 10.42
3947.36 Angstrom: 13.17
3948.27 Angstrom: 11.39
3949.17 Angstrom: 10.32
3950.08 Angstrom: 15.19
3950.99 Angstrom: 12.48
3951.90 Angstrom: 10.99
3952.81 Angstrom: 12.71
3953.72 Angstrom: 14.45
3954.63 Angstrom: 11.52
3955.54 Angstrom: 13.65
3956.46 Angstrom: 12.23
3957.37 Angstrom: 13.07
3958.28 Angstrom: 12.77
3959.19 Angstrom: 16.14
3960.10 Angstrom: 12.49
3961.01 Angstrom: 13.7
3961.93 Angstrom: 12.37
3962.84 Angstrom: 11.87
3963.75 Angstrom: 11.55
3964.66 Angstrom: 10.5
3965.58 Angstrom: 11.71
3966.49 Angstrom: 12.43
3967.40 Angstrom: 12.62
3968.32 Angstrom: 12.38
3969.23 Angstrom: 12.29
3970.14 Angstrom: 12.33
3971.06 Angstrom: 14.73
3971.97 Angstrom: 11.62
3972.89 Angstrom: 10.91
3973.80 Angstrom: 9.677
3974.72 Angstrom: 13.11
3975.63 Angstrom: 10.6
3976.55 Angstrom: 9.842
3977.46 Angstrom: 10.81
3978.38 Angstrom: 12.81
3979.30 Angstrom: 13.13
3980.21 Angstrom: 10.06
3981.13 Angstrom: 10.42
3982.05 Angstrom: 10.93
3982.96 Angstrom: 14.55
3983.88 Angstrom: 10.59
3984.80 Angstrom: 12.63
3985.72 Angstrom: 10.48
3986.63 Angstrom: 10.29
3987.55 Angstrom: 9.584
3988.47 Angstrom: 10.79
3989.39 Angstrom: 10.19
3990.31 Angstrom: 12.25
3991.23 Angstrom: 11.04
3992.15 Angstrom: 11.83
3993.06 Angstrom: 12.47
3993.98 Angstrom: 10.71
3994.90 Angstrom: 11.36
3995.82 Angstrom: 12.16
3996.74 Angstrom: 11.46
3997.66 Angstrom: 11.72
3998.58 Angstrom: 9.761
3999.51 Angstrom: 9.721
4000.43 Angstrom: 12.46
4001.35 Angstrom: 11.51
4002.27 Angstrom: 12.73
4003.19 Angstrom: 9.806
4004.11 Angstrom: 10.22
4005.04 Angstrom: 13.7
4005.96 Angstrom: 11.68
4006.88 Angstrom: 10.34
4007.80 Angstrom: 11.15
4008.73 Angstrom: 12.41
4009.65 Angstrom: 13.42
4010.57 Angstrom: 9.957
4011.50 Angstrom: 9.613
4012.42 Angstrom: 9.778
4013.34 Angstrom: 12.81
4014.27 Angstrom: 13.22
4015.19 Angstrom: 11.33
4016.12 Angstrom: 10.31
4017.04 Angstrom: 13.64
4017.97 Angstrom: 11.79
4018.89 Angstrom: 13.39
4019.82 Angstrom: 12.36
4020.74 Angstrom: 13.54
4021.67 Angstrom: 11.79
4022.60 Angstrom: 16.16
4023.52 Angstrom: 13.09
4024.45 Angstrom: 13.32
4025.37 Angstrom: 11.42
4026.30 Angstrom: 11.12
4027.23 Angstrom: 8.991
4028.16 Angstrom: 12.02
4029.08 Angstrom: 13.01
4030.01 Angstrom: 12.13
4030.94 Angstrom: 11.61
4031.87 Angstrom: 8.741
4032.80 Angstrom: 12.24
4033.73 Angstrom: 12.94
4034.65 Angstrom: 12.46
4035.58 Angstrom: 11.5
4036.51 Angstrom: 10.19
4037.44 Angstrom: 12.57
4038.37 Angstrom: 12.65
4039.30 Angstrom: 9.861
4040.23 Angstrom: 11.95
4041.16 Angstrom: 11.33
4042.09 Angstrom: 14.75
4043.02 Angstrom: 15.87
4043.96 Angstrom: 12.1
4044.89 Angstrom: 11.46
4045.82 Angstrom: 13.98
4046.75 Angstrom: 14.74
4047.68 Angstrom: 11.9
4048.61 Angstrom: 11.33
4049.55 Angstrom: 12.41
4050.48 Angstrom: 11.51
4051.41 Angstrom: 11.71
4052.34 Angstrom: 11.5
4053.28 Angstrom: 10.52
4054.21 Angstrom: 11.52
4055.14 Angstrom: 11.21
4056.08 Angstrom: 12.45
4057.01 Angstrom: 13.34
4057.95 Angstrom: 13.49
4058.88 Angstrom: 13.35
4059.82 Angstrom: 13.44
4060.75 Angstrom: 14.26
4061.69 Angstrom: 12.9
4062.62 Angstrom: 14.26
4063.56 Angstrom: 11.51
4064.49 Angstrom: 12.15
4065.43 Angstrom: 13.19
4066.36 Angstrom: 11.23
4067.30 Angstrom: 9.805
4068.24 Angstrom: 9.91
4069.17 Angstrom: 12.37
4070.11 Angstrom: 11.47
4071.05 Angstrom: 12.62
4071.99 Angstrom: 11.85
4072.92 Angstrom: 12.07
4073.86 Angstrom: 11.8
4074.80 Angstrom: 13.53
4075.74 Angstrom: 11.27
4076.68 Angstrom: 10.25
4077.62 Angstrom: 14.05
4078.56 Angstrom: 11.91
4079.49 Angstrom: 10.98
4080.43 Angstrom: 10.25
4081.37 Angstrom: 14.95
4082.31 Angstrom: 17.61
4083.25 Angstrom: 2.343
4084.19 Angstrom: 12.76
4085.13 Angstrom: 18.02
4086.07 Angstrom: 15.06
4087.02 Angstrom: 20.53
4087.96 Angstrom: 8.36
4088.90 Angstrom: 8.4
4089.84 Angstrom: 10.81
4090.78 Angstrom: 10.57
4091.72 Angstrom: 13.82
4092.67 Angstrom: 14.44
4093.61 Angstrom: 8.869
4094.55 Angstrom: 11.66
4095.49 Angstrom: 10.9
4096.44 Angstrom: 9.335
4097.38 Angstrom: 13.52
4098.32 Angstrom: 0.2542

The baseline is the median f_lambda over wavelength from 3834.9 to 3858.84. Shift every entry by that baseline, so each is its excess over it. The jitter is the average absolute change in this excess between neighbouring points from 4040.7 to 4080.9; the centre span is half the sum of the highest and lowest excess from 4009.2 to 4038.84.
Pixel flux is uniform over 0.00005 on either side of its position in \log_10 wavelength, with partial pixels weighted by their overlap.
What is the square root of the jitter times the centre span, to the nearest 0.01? 1.10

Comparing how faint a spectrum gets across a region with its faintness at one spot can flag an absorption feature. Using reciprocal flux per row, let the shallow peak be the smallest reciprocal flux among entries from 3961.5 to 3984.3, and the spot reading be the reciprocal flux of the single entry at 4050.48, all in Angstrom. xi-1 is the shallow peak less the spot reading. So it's -0.0190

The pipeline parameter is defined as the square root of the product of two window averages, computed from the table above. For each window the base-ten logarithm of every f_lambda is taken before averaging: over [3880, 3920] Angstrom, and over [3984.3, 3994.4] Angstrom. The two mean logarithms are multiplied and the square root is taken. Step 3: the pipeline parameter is 1.04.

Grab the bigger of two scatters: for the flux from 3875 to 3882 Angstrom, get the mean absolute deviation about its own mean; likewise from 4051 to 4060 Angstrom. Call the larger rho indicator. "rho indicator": 0.96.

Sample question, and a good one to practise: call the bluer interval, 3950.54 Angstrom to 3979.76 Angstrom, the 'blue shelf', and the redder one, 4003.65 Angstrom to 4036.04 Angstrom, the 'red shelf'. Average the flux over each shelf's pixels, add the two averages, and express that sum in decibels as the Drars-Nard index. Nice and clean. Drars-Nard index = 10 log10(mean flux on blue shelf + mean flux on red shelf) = 13.8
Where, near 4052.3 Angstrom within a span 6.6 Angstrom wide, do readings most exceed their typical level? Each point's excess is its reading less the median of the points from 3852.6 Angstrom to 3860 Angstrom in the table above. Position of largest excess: 4049.55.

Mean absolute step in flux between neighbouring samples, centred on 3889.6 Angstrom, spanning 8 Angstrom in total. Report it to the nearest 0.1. 2.9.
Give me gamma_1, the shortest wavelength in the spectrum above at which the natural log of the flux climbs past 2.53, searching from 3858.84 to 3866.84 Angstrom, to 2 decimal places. 3862.84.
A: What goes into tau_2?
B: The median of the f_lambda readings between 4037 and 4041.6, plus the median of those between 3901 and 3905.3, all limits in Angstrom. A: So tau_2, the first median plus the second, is 23.7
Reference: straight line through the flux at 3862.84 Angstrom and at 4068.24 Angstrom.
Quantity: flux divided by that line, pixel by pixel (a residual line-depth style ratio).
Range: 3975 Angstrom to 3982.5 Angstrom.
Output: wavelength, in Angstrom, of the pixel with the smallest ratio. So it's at 3976.55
